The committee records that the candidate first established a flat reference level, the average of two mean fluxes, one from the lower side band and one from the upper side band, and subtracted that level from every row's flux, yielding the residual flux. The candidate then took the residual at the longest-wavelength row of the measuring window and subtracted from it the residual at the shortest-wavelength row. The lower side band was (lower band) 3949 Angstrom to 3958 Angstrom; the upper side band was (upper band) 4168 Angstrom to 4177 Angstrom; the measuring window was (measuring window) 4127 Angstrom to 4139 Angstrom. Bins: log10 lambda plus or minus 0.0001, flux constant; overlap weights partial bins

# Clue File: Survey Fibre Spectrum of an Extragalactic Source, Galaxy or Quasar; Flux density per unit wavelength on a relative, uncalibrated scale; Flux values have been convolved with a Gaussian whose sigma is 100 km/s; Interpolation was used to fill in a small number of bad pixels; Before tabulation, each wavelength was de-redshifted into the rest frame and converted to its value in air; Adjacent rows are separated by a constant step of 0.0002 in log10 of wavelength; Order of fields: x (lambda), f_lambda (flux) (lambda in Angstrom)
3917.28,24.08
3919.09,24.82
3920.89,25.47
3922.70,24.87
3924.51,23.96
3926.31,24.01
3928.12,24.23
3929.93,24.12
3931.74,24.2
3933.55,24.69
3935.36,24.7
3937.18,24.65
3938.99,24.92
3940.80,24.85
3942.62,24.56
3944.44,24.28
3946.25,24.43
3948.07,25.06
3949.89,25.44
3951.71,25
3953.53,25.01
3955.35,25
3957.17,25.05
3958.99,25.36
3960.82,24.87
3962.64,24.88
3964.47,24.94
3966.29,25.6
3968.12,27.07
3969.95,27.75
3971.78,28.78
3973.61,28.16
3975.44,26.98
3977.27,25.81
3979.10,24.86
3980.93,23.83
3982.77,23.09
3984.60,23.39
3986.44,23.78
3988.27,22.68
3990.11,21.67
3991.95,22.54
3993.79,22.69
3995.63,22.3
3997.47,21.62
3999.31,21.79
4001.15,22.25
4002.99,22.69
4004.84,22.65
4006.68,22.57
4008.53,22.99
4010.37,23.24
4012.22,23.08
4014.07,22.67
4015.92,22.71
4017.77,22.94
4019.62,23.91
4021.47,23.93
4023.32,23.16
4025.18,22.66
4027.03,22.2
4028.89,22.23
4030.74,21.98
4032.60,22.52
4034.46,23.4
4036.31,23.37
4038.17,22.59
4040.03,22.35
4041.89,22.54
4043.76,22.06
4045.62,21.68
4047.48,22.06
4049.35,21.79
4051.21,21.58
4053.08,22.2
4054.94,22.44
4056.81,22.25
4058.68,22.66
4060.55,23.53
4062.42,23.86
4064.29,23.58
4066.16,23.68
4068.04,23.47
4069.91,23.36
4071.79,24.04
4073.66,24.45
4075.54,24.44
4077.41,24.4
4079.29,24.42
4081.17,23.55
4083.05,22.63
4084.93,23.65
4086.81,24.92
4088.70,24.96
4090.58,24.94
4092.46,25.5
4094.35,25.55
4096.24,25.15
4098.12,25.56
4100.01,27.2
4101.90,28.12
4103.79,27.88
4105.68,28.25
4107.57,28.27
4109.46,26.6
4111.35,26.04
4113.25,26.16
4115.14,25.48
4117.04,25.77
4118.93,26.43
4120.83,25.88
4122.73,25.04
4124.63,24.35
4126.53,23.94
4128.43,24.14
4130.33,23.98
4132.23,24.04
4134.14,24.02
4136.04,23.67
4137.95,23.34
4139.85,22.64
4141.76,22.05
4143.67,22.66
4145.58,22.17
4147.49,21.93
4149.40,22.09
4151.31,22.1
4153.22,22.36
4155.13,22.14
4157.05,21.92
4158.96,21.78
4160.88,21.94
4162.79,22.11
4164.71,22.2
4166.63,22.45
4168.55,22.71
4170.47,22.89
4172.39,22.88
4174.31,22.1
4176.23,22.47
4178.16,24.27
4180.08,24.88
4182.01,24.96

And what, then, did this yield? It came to -0.8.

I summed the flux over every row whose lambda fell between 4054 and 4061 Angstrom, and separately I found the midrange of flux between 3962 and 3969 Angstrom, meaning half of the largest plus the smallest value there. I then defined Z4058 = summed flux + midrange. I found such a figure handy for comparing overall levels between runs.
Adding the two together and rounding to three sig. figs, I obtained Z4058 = 117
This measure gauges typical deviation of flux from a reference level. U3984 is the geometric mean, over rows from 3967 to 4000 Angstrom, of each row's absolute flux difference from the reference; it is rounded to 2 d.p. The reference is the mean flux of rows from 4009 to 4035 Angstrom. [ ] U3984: 1.18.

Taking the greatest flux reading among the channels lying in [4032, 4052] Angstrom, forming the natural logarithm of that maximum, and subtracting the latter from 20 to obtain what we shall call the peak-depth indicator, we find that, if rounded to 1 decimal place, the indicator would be 16.8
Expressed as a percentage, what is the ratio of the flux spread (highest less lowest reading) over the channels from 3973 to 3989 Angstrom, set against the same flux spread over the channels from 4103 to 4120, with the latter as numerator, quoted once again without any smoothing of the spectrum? 51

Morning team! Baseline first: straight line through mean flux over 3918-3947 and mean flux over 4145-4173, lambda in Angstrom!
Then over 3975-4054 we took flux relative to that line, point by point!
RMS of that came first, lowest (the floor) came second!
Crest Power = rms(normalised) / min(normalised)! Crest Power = 1.07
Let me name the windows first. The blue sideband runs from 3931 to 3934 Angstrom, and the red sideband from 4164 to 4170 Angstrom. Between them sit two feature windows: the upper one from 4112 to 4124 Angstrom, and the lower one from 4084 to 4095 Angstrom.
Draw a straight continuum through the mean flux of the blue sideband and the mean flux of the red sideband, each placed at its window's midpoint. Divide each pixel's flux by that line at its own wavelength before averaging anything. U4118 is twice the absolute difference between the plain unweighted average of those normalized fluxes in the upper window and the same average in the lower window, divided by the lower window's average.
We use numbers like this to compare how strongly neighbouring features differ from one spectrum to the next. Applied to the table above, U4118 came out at 0.09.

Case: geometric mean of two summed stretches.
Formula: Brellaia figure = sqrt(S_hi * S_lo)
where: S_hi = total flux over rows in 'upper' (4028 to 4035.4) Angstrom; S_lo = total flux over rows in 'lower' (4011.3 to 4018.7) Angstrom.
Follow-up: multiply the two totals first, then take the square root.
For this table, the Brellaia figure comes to 90.8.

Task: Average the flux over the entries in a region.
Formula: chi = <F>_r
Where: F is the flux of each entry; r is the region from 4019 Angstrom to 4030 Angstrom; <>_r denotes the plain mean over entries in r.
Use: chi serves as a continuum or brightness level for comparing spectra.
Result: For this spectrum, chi 23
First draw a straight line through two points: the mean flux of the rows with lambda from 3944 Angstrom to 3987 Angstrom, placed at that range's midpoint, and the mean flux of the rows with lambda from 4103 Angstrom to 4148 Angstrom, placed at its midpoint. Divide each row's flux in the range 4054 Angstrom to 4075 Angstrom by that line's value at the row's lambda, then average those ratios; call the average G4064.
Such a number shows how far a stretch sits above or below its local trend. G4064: 0.936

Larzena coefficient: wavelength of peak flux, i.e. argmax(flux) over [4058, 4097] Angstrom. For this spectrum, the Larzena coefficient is 4094.35 Angstrom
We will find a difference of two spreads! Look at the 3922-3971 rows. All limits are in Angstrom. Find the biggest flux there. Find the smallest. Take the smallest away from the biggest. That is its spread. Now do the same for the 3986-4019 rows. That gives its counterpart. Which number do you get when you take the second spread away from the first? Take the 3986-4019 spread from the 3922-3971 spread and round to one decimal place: 1.6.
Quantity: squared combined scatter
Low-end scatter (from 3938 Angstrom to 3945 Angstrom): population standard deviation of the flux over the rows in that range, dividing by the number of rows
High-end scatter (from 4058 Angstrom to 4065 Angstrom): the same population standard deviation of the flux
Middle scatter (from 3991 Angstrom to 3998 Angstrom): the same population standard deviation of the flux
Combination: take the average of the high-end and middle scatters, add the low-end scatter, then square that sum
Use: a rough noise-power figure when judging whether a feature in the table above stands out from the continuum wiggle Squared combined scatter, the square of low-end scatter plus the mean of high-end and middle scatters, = 0.5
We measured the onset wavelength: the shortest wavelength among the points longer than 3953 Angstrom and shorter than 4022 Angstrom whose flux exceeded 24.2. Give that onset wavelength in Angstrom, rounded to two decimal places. 3953.53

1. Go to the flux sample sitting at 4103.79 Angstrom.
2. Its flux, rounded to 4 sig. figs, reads 27.88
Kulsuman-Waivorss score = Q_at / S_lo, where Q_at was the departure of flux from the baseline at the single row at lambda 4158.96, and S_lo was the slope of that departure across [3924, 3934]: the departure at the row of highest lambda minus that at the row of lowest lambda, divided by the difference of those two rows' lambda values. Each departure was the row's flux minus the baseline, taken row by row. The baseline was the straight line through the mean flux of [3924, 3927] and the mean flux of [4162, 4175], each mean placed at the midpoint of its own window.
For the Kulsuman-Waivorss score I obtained -9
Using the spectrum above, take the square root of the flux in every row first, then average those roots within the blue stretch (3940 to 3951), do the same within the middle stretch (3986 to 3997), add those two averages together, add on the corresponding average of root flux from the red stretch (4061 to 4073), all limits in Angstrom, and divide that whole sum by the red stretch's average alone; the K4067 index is 3.00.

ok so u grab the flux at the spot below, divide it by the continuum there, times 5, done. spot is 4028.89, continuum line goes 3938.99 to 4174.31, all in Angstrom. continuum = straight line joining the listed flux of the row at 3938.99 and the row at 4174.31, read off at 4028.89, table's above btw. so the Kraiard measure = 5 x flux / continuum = 4.66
